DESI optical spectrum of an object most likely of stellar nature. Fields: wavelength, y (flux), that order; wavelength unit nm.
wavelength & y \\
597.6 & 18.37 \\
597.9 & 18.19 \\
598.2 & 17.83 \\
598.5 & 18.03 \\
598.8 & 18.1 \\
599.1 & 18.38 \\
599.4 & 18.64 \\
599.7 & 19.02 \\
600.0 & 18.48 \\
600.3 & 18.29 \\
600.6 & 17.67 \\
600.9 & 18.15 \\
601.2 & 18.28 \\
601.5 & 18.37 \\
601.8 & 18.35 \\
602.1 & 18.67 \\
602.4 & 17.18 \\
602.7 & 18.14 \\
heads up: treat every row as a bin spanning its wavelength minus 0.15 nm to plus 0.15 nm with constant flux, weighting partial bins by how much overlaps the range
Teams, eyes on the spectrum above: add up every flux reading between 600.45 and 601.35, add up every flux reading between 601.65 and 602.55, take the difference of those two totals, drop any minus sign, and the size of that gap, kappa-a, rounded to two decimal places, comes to 0.10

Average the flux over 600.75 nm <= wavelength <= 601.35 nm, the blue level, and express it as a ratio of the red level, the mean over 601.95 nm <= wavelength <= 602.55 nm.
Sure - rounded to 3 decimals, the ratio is 1.016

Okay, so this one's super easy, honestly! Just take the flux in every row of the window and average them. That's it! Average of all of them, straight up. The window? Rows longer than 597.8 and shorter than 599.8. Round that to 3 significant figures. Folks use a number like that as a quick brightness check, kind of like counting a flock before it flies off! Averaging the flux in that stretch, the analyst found 18.3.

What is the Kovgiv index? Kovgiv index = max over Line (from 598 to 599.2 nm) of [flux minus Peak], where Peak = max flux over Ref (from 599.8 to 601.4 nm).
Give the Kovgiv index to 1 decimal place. -0.1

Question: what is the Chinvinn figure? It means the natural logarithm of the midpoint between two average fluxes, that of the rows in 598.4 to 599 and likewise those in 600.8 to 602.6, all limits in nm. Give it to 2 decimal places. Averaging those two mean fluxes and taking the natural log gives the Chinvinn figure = 2.90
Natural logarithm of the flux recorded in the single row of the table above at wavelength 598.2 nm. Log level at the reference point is 2.88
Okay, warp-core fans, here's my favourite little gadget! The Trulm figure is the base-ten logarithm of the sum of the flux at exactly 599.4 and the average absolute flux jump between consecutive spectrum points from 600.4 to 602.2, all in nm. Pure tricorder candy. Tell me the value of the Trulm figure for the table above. 1.28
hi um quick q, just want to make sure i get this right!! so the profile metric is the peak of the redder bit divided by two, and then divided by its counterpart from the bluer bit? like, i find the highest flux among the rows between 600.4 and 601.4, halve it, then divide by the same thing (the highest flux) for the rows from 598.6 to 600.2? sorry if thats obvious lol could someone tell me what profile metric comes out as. 0.48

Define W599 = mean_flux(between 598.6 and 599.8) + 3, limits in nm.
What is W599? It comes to 21.5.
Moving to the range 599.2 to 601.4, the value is 21.4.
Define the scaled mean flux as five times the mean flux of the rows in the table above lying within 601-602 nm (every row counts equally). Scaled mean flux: 91.7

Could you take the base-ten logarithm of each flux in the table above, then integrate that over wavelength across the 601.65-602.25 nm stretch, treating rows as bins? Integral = 0.760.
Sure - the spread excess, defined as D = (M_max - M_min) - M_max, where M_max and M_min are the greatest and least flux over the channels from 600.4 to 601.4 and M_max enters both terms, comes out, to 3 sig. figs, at -17.7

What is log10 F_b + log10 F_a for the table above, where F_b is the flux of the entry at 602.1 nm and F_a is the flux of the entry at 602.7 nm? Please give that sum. 2.53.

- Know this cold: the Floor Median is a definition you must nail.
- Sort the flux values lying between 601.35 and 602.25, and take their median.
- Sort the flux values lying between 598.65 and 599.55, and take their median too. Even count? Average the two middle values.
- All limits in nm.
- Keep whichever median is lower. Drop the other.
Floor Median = 18.4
